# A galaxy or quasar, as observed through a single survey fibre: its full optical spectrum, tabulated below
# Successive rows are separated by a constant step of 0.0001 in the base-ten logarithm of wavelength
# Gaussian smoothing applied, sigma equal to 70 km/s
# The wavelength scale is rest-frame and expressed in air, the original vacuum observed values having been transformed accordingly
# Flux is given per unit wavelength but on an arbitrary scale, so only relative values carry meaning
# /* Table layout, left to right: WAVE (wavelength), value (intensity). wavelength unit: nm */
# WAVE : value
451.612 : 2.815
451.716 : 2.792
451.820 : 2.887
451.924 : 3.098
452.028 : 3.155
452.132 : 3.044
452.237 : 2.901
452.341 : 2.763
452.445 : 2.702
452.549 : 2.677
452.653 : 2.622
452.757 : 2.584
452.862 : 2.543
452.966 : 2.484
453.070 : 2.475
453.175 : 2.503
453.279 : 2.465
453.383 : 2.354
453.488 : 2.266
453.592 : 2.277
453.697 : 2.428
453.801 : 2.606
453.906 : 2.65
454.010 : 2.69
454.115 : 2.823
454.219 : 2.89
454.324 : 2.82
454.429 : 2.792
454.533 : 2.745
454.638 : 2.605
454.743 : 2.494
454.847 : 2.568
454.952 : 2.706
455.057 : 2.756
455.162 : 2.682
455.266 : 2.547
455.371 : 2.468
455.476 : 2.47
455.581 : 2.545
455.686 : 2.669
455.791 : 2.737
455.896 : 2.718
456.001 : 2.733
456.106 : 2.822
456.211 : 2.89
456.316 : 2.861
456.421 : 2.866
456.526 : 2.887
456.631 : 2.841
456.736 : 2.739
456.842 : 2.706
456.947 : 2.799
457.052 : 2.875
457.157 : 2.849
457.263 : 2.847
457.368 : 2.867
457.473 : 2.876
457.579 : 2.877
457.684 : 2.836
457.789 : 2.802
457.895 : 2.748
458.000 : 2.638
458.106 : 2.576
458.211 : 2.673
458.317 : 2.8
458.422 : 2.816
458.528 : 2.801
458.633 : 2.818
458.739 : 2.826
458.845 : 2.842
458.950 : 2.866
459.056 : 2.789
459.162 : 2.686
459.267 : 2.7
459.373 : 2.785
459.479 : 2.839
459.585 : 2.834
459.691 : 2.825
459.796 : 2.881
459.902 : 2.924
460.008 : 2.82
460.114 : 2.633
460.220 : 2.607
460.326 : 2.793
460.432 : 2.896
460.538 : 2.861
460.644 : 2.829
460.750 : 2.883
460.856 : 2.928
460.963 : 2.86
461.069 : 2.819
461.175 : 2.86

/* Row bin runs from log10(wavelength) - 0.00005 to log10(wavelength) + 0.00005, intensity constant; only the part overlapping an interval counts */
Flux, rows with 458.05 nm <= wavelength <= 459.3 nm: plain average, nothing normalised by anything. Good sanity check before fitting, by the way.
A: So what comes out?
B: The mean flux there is 2.77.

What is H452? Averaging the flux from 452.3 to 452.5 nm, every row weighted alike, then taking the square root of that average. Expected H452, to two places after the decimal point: 1.65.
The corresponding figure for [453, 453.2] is 1.58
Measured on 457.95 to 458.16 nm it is 1.61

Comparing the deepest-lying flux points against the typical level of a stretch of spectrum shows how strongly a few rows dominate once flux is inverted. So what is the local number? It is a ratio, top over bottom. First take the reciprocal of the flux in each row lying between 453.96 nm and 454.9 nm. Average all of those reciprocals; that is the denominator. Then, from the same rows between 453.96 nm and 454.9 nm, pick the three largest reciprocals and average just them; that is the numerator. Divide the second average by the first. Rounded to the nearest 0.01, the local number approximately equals 1.06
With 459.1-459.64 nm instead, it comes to 1.02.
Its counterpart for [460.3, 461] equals 1.01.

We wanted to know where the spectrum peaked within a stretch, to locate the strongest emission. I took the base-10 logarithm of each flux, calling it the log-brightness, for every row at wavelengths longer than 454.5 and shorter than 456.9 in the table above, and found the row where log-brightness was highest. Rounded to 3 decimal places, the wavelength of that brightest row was 456.211 nm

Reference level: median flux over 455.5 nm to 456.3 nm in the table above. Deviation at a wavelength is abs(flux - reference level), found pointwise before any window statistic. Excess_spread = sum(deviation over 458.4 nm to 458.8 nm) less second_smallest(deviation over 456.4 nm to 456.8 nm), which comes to 0.22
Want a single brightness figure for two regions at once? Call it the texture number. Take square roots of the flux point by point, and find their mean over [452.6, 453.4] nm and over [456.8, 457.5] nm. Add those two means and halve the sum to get 1.63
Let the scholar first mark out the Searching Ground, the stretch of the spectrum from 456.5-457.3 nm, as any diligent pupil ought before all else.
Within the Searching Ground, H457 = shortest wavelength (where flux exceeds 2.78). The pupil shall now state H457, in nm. 456.526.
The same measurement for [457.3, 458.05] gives 457.368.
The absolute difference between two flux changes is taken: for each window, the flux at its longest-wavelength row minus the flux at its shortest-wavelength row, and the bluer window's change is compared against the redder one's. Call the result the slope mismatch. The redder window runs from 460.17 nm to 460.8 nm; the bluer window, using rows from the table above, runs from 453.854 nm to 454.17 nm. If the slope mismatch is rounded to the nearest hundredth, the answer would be 0.10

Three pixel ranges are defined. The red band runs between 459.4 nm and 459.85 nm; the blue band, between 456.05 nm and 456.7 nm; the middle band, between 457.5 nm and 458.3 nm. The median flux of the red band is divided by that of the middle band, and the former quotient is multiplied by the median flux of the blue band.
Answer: 2.96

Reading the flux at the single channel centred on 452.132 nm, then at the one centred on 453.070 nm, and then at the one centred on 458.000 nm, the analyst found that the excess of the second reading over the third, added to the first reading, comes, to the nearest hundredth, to 2.88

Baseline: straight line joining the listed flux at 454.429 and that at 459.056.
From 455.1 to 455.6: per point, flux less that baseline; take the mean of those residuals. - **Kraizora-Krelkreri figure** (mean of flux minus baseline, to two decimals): -0.25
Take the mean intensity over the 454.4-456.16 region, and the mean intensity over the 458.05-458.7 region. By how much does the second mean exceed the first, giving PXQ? 0.10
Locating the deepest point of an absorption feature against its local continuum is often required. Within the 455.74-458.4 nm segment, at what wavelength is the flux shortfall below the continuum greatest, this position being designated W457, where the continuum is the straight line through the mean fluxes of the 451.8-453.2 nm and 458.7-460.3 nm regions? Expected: 458.106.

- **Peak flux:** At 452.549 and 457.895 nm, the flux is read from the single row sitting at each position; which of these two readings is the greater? 2.75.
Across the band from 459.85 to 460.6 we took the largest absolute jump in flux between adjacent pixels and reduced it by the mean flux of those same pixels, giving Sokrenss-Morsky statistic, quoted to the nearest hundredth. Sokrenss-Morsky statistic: -2.60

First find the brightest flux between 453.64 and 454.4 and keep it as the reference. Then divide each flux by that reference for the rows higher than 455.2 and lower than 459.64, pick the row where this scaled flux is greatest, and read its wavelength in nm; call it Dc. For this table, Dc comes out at 456.211 nm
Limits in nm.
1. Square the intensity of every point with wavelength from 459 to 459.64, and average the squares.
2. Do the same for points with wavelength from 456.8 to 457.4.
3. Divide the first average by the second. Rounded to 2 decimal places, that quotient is 0.96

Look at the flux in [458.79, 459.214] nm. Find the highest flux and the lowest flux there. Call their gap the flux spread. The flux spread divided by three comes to 0.060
